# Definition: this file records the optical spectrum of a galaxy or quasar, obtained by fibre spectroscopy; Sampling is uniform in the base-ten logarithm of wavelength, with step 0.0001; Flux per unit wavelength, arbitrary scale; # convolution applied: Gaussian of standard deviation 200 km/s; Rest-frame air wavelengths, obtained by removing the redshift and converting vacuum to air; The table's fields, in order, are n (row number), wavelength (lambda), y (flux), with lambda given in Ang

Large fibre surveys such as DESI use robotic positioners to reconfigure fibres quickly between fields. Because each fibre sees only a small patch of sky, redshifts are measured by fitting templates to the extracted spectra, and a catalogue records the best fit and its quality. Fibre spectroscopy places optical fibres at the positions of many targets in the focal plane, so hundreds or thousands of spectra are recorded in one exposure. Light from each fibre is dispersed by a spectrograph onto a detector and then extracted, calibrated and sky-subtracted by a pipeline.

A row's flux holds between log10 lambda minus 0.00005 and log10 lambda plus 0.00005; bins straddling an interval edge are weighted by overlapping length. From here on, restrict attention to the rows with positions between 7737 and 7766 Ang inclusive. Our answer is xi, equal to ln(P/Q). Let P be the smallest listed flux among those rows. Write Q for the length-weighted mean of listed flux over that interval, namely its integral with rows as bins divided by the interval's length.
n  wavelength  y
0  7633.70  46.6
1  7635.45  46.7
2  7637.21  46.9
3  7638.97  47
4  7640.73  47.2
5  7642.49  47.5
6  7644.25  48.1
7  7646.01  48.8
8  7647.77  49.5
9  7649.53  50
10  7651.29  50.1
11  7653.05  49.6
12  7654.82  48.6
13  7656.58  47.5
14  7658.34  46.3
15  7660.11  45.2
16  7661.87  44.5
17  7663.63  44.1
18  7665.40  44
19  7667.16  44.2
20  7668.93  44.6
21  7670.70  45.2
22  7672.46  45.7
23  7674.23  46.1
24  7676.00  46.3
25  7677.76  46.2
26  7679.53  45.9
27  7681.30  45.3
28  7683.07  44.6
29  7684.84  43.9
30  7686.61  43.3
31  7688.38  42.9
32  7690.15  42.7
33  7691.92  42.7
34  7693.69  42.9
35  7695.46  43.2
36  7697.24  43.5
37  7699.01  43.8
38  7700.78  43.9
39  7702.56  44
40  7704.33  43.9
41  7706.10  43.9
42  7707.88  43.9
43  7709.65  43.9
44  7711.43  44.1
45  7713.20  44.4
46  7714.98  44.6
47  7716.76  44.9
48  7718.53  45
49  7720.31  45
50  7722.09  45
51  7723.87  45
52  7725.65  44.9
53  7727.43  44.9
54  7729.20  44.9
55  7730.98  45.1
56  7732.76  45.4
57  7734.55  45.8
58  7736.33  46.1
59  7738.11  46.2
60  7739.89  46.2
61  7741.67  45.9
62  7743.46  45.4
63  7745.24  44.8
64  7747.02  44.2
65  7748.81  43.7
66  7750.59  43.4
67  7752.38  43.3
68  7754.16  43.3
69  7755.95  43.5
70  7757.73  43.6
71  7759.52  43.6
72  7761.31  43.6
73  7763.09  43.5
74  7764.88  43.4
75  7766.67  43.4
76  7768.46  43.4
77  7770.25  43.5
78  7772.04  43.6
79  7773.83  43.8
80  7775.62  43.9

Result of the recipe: -0.021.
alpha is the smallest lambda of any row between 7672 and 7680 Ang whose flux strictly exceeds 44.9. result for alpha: 7672.46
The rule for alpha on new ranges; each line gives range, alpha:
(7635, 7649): 7635.45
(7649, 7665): 7649.53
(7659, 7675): 7660.11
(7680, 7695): 7681.30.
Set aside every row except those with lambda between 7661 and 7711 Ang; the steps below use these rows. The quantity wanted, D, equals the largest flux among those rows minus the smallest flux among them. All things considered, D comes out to 3.6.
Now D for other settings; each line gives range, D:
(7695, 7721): 1.8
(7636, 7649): 2.6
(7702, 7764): 2.9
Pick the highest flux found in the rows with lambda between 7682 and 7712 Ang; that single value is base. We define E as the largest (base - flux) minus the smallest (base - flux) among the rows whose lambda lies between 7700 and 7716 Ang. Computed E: 0.7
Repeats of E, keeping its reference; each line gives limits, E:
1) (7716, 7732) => 0.2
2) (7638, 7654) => 3.1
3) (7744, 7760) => 1.5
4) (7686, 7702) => 1.2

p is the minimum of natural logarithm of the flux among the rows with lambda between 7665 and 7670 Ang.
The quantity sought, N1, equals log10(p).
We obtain 0.578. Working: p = 3.78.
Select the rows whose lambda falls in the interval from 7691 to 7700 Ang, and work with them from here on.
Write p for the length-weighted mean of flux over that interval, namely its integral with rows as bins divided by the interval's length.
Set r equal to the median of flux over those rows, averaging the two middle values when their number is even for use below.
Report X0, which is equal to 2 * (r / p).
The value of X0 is 1.998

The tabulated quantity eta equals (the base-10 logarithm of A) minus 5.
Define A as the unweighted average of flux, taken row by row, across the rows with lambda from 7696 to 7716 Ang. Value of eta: -3.36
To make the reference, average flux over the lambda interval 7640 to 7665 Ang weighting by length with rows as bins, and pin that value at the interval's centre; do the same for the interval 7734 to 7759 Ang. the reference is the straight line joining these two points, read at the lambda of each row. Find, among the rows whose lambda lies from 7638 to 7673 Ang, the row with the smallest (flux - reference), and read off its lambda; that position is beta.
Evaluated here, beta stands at 7665.40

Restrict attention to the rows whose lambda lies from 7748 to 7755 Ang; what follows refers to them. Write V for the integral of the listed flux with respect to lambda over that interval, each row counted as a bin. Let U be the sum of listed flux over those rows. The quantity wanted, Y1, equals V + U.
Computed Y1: 478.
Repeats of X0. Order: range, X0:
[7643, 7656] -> 2.014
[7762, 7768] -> 1.998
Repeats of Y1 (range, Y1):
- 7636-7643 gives 518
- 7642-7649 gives 534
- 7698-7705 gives 483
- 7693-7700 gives 477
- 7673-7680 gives 507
